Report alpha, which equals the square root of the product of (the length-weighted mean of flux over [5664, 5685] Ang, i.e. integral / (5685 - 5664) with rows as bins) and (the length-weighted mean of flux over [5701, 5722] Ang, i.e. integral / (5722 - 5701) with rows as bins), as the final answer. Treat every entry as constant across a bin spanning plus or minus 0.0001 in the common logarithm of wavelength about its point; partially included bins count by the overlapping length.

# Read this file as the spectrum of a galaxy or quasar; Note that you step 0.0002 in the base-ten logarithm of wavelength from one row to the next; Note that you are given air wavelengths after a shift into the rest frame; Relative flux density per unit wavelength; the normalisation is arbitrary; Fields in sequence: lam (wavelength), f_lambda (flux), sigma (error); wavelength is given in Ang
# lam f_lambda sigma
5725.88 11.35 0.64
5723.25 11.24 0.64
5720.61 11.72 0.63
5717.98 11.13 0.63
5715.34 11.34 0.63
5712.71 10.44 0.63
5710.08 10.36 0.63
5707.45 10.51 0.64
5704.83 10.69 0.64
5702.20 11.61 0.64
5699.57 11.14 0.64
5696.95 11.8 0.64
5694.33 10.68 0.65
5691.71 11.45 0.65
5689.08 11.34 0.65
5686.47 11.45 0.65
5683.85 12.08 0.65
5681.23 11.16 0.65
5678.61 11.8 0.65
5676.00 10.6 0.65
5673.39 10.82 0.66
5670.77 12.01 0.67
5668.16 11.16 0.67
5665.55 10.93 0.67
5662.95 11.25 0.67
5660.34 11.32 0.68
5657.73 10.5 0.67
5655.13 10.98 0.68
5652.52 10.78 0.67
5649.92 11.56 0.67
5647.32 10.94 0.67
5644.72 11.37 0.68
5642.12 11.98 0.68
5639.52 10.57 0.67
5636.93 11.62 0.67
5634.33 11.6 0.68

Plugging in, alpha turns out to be 11.1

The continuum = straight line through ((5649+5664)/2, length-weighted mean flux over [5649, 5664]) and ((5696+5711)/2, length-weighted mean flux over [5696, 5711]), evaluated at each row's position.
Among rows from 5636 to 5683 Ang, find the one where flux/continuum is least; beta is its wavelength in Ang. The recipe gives 5657.73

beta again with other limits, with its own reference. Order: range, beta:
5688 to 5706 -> 5694.33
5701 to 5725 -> 5710.08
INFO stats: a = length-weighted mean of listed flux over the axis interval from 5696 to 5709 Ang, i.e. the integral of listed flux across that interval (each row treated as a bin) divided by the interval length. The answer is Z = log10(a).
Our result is 1.05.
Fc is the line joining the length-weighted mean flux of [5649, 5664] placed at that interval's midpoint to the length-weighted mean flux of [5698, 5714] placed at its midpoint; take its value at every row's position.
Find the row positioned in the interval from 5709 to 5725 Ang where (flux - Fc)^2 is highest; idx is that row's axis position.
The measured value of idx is 5720.61 Ang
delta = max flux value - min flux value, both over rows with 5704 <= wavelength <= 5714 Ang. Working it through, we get 0.3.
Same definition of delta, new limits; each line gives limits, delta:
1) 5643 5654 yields 0.8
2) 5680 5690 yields 0.9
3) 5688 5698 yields 1.1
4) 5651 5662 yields 0.8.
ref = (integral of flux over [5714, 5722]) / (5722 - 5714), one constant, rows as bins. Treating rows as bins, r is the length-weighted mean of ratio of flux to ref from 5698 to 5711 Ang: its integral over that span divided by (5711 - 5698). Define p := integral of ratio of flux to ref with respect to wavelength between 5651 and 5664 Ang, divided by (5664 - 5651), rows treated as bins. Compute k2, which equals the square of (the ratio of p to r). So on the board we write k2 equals 1.01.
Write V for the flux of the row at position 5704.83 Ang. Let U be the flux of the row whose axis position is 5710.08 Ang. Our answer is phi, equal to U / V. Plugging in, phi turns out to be 0.97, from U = 10.36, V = 10.69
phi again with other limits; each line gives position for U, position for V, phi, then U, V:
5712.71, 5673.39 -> 0.96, 10.44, 10.82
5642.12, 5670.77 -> 1.00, 11.98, 12.01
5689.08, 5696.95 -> 0.96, 11.34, 11.8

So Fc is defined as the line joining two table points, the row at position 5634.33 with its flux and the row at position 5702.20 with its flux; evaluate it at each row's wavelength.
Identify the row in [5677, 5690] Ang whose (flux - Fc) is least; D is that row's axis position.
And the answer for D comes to 5681.23 Ang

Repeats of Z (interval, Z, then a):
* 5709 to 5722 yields 1.04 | 11.0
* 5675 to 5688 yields 1.06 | 11.4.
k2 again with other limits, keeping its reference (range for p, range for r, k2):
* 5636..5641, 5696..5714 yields 1.03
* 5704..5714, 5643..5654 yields 0.88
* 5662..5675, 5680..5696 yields 0.97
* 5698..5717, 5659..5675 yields 0.94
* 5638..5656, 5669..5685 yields 0.96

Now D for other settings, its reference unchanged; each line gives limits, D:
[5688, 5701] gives 5694.33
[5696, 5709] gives 5707.45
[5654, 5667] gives 5657.73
